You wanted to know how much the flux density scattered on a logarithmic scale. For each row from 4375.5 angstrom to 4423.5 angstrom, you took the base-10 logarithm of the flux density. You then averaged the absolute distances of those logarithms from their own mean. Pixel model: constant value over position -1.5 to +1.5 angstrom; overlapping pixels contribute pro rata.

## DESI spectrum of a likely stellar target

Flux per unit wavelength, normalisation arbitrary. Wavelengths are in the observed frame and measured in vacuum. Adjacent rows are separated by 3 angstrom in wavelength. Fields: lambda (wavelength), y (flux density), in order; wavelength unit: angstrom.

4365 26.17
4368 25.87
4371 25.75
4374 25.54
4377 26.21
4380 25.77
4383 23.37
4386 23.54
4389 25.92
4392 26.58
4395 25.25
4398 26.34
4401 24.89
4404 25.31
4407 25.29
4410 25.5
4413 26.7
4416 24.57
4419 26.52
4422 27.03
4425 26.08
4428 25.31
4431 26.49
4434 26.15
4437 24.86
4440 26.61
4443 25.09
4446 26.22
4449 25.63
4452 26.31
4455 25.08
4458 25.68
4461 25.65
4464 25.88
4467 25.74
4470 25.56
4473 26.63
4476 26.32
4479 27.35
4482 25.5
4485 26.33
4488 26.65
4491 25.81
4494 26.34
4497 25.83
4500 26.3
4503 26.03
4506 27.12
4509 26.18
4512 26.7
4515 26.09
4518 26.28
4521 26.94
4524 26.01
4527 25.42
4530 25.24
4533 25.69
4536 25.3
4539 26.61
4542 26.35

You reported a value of 0.014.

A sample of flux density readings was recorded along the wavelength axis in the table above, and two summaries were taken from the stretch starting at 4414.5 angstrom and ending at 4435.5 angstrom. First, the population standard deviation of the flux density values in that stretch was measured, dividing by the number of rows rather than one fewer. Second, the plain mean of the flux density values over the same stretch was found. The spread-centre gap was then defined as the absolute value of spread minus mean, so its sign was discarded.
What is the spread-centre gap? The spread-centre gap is 25.3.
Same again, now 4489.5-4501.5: 25.8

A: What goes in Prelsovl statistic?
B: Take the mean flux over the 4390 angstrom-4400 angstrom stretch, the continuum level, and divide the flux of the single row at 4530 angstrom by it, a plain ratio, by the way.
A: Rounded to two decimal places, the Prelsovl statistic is 0.97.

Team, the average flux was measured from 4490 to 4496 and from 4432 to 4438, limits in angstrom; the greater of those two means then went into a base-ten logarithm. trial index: 1.42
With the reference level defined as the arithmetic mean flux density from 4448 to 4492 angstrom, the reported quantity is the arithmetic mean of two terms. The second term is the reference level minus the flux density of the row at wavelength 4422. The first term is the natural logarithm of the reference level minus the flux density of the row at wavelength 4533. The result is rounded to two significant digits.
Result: -1.1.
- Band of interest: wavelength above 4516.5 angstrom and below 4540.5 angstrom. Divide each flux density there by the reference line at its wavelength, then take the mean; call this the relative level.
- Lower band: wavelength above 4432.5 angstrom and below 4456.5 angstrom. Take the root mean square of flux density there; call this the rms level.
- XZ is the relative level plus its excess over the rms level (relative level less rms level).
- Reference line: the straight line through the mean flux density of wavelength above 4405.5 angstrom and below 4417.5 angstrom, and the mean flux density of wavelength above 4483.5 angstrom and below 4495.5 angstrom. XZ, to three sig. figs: -23.8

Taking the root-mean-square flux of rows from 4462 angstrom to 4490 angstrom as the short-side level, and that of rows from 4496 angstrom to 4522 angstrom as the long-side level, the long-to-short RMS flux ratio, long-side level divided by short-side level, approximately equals 1.01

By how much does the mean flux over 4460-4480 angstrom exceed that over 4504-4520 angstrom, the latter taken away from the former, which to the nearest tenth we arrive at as -0.3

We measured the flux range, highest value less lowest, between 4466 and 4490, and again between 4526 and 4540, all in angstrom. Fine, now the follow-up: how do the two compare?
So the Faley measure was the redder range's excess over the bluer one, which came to -0.5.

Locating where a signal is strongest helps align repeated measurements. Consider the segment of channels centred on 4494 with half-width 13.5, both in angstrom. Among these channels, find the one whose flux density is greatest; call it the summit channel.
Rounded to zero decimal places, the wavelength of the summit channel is 4506 angstrom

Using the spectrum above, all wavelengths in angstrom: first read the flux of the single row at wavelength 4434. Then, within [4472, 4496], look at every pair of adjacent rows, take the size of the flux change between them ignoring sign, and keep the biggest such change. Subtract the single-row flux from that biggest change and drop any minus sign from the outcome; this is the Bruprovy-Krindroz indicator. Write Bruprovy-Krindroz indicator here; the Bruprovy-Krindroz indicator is 24.30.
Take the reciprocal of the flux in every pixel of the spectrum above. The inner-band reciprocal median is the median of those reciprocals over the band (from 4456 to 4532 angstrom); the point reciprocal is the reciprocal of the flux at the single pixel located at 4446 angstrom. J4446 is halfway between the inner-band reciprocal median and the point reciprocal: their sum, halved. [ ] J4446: 0.0382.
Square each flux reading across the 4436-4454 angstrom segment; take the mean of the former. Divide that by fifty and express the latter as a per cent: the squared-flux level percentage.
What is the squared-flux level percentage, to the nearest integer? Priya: 1331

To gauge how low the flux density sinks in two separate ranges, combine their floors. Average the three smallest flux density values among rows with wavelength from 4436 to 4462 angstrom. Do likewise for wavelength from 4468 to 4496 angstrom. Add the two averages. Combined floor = 50.6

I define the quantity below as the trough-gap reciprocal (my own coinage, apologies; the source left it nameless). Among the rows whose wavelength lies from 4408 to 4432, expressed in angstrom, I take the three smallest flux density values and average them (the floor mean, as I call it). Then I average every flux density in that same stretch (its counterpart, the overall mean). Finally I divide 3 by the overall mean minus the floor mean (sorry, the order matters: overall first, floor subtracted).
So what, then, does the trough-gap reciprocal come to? 3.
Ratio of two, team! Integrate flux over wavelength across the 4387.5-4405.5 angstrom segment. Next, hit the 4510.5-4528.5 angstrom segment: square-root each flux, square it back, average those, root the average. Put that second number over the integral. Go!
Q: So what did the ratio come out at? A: 0.0111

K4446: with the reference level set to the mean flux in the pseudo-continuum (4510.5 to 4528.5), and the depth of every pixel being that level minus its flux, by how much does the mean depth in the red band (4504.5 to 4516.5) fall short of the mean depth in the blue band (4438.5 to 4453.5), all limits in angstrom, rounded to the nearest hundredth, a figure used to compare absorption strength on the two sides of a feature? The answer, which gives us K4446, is 0.55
